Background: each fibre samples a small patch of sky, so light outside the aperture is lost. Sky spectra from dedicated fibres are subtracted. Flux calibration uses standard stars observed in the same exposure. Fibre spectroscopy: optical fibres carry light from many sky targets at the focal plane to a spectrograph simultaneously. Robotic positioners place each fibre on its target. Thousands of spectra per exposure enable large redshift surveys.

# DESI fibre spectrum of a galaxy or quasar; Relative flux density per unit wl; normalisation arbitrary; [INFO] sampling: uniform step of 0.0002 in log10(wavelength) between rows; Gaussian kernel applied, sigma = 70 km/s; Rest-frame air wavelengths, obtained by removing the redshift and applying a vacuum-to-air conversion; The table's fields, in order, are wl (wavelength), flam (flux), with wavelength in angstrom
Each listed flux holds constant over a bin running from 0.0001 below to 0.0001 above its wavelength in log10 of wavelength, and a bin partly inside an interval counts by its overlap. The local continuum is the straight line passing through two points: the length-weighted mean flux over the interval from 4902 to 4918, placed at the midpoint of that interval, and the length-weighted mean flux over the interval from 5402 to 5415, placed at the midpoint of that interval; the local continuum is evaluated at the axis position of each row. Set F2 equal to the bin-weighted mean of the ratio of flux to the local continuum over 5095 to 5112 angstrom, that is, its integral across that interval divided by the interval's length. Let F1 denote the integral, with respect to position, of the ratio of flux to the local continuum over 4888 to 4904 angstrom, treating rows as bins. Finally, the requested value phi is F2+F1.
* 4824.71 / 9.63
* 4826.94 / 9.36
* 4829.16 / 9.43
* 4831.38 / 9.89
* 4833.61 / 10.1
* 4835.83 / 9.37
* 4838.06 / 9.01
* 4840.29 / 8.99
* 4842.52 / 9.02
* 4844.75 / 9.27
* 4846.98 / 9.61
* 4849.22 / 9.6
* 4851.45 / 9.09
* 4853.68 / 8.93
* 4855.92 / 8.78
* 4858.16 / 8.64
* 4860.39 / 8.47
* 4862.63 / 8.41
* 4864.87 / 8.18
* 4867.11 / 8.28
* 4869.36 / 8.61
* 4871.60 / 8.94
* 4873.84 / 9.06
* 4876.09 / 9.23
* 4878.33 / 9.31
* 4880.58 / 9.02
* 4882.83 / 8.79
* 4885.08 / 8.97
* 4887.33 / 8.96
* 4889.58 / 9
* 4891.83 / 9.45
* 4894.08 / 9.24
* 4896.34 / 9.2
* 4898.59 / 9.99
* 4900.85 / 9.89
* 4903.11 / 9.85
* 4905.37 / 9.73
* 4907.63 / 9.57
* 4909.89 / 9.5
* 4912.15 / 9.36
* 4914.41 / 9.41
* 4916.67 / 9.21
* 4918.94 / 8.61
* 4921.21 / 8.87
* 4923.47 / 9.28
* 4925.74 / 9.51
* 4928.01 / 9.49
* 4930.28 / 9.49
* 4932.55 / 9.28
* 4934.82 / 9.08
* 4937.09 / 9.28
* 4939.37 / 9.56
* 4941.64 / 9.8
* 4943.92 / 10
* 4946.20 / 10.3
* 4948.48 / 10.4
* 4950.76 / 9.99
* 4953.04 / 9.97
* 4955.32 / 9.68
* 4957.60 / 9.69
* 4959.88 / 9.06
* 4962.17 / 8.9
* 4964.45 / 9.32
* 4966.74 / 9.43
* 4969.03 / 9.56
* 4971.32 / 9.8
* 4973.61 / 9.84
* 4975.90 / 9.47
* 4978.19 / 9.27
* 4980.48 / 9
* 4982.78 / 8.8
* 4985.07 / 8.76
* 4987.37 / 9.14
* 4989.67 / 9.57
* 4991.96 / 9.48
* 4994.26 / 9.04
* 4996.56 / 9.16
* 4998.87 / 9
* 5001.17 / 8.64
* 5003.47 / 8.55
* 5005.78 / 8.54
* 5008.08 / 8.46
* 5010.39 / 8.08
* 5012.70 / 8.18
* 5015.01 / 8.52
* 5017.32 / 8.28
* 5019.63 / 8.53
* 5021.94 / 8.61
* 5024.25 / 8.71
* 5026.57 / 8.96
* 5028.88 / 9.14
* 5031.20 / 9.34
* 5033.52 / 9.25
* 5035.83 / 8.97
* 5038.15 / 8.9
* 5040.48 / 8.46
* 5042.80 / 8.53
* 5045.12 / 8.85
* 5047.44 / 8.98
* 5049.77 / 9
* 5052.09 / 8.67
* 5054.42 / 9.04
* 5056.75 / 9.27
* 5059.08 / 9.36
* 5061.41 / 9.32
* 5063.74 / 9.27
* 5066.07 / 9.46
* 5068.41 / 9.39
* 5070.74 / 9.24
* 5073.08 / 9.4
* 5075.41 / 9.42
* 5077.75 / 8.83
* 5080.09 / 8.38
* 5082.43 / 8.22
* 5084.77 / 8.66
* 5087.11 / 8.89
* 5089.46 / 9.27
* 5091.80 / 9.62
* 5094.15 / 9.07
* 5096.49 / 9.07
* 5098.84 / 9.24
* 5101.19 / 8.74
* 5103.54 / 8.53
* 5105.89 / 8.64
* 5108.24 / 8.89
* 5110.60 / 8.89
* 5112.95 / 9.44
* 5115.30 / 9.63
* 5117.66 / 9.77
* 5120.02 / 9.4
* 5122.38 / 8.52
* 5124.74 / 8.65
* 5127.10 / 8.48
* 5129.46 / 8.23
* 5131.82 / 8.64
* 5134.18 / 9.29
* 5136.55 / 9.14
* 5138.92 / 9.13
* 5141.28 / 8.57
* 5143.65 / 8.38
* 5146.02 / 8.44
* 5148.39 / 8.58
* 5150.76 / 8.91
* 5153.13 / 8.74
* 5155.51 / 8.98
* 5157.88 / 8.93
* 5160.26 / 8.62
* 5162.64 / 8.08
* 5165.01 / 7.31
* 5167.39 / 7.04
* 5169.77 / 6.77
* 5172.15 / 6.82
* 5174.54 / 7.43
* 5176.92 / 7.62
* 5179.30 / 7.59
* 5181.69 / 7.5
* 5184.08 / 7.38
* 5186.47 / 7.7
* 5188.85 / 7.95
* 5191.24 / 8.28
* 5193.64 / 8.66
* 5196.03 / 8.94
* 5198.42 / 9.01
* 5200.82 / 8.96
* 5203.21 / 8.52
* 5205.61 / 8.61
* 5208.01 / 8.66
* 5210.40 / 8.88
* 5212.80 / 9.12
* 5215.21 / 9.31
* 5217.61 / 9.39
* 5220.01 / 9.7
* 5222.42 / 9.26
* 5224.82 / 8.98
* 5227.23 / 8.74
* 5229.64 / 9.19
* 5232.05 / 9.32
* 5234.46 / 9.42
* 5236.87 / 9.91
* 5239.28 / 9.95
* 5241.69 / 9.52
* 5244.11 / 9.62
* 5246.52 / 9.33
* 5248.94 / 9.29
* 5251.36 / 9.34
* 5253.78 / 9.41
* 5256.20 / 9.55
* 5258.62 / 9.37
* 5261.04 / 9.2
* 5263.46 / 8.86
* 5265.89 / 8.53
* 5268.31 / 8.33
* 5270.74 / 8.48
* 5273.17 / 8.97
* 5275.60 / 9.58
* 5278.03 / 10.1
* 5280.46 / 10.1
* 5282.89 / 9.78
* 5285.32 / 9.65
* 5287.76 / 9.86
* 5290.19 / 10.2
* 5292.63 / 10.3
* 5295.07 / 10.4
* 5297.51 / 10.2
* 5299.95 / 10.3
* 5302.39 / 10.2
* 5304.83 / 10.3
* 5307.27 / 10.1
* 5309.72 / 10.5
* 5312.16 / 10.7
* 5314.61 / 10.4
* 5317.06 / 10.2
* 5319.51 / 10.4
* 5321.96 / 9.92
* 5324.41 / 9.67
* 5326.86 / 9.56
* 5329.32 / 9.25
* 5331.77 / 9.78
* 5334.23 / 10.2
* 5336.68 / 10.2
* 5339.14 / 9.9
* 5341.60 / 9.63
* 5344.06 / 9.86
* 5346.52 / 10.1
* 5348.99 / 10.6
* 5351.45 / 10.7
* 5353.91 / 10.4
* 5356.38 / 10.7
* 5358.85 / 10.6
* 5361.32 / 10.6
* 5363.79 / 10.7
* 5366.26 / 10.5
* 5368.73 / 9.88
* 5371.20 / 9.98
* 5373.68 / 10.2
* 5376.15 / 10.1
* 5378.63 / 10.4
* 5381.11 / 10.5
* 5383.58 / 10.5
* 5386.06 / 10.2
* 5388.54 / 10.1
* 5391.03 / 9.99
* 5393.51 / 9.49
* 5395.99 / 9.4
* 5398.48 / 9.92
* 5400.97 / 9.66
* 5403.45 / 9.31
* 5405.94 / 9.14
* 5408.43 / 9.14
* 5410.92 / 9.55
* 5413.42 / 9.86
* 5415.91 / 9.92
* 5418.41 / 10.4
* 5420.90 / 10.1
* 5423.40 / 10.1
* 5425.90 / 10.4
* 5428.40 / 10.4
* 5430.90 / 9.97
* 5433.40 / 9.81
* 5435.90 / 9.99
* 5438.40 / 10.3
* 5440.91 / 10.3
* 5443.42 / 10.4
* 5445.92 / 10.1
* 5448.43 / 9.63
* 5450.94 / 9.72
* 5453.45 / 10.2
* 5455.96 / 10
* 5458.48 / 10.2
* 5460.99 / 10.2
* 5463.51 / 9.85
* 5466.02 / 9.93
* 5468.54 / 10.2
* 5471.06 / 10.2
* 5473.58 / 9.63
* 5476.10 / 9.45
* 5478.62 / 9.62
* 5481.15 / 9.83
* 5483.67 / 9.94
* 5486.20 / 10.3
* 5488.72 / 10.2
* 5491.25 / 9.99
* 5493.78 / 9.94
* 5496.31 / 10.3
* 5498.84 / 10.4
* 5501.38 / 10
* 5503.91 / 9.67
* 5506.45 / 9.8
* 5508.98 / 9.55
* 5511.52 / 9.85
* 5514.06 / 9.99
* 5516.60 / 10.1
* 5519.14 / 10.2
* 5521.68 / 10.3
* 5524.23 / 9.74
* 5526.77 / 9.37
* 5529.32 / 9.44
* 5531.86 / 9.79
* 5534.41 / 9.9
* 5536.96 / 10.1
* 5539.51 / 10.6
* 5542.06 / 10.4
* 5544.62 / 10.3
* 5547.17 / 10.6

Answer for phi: 16.9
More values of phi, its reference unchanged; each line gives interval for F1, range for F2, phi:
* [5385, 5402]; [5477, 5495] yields 18.8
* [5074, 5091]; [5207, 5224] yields 16.8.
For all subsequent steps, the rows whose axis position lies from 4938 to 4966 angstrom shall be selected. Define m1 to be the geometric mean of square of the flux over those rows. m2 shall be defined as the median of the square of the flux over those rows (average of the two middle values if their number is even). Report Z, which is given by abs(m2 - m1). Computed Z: 0.64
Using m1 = 94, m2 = 95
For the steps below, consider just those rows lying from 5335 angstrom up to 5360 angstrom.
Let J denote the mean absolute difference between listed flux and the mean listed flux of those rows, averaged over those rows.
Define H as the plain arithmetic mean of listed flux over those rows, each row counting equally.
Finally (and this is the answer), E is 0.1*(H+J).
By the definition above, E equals 1.06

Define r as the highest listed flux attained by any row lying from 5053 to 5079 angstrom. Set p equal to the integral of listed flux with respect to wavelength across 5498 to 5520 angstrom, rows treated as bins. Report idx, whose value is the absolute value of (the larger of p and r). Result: 219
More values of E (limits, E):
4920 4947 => 0.98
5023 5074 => 0.93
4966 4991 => 0.96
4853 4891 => 0.91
